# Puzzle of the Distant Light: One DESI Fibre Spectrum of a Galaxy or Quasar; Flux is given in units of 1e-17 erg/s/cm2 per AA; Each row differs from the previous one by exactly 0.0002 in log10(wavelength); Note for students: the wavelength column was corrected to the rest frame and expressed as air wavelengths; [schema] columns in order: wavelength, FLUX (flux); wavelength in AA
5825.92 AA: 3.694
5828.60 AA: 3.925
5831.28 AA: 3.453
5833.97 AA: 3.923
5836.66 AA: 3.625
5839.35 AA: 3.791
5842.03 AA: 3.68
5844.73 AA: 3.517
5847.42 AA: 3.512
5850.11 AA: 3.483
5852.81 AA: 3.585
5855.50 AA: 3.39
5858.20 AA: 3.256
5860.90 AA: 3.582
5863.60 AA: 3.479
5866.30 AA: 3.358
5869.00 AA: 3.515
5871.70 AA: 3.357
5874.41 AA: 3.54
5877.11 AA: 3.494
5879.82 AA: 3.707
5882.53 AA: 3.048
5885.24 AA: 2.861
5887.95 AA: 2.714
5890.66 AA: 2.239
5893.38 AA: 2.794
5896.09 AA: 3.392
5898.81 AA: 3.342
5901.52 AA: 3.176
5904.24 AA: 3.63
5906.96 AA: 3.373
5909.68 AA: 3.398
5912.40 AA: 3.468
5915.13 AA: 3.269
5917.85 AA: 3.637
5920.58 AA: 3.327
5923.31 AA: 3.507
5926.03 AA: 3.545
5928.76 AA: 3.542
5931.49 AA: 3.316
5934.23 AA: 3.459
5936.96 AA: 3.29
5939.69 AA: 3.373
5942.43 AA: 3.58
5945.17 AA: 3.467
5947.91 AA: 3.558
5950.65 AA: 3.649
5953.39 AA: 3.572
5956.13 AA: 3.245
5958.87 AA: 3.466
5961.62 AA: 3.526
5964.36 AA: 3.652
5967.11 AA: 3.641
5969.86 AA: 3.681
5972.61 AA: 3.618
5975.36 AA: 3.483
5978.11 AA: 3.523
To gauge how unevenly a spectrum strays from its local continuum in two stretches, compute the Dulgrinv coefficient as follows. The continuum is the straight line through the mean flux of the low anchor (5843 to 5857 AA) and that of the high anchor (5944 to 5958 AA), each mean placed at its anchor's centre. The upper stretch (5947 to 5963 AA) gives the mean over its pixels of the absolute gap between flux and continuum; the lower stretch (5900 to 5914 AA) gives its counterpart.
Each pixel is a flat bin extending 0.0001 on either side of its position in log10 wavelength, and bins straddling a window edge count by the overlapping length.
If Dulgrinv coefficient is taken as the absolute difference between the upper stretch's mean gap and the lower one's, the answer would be 0.04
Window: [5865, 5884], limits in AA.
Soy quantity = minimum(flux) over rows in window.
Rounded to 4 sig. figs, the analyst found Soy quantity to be 3.048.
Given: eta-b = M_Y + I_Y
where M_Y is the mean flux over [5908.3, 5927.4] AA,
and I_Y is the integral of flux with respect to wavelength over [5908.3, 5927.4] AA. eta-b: 69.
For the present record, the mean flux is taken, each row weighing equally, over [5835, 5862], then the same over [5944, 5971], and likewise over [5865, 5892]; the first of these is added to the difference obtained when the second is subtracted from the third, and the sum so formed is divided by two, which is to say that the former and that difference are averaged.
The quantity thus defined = 1.59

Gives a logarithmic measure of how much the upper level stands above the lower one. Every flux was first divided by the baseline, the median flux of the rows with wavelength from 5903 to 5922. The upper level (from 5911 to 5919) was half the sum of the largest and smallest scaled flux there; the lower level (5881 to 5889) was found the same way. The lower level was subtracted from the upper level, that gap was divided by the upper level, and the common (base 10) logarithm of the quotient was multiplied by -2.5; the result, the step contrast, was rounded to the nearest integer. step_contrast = 2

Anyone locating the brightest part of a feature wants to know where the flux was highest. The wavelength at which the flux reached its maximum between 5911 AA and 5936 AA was 5917.85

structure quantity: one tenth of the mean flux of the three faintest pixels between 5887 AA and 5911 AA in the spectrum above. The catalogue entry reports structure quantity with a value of 0.258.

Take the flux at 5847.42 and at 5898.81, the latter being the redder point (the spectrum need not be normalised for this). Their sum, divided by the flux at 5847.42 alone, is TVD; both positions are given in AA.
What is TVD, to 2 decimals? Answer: 1.95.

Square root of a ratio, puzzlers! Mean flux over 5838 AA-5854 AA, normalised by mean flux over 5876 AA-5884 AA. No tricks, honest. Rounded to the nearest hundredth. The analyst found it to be 1.03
